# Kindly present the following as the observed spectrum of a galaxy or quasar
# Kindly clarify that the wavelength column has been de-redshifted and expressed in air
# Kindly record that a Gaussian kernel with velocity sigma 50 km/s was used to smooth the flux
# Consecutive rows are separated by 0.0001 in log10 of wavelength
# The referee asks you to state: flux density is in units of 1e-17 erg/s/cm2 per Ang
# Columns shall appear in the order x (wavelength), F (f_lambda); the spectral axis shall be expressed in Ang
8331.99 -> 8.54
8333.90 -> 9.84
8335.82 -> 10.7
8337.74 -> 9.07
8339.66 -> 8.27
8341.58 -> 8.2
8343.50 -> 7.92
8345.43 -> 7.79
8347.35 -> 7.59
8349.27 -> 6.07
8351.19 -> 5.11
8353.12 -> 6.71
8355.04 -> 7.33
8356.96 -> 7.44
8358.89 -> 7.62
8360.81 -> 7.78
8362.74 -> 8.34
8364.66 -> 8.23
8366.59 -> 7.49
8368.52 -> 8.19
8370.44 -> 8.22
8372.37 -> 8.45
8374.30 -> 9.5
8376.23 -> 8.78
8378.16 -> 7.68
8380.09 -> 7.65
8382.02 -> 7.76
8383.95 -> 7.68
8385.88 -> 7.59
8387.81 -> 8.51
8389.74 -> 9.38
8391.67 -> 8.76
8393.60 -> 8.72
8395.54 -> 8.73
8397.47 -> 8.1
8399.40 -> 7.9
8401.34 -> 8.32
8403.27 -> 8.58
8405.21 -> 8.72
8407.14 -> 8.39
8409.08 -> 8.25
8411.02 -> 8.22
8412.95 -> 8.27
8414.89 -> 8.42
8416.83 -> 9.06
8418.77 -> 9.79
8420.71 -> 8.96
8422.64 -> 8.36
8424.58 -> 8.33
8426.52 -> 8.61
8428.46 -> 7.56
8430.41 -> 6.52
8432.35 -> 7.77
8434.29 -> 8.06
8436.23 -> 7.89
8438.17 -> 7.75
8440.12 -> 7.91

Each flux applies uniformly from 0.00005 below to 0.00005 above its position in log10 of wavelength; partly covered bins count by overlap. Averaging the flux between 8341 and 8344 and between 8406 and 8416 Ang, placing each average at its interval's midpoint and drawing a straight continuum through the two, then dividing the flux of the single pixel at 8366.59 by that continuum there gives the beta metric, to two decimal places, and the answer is 0.92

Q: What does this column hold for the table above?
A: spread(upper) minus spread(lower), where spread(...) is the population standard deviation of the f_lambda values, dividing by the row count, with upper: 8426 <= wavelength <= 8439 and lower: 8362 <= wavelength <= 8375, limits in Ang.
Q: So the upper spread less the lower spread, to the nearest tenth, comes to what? 0.0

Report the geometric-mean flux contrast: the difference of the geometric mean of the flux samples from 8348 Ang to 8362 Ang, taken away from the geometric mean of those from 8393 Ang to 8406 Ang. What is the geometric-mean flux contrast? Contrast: 1.6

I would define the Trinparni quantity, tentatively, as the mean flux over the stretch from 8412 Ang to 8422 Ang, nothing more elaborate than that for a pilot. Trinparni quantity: 8.9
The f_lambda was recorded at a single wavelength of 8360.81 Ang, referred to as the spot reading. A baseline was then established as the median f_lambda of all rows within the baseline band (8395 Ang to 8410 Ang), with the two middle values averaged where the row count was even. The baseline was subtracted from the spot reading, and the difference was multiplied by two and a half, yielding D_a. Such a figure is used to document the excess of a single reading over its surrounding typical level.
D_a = -1.4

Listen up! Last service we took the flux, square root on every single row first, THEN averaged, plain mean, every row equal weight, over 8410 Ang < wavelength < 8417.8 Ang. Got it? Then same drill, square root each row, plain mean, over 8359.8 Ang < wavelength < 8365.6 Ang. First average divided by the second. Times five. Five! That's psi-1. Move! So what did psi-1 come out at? 5.1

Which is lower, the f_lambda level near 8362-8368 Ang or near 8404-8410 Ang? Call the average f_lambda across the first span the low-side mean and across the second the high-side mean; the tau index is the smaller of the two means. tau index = 8.0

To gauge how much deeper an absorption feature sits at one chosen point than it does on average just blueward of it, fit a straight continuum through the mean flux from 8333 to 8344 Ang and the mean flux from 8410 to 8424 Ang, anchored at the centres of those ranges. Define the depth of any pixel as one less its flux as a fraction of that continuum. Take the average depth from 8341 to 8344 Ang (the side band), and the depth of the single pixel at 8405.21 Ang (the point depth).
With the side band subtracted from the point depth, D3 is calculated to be -0.10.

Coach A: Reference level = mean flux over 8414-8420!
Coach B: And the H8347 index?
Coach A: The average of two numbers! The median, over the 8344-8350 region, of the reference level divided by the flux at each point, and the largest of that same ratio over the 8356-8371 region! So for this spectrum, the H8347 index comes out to 1.21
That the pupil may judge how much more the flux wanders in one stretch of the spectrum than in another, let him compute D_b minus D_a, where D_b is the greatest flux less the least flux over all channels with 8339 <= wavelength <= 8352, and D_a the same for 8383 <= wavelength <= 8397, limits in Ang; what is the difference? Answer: 1.4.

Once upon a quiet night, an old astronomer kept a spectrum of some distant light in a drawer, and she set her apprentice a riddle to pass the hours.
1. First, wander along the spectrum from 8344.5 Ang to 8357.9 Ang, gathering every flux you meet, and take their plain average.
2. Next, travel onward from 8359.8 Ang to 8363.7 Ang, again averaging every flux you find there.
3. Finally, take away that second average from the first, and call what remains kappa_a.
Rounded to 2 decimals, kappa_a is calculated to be -1.20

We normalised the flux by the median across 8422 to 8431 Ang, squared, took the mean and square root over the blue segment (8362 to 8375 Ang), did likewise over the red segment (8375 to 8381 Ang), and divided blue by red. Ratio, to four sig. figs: 1.038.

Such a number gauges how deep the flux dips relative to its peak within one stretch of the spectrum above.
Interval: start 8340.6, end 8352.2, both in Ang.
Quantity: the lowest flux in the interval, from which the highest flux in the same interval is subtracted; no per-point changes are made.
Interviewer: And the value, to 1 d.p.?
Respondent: -3.1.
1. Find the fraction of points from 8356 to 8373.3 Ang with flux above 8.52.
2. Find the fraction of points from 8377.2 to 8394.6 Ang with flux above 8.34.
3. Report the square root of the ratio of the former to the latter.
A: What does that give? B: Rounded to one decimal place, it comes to 0.0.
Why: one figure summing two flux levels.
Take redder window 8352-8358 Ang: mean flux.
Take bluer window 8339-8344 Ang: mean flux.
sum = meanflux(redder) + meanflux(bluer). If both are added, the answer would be 15.3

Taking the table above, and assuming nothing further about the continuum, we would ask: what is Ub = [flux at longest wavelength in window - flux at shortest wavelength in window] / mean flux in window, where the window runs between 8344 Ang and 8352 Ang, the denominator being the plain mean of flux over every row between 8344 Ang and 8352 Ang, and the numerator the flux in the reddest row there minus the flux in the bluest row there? -0.40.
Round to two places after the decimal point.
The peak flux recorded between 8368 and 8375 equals 9.50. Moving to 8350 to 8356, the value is 7.33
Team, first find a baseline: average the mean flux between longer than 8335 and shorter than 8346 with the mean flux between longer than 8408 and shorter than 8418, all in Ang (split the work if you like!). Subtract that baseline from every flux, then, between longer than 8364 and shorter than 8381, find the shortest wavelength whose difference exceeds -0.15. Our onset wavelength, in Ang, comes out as 8372.37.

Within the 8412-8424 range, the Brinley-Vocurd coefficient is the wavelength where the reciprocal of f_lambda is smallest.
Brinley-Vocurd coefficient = 8418.77 Ang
